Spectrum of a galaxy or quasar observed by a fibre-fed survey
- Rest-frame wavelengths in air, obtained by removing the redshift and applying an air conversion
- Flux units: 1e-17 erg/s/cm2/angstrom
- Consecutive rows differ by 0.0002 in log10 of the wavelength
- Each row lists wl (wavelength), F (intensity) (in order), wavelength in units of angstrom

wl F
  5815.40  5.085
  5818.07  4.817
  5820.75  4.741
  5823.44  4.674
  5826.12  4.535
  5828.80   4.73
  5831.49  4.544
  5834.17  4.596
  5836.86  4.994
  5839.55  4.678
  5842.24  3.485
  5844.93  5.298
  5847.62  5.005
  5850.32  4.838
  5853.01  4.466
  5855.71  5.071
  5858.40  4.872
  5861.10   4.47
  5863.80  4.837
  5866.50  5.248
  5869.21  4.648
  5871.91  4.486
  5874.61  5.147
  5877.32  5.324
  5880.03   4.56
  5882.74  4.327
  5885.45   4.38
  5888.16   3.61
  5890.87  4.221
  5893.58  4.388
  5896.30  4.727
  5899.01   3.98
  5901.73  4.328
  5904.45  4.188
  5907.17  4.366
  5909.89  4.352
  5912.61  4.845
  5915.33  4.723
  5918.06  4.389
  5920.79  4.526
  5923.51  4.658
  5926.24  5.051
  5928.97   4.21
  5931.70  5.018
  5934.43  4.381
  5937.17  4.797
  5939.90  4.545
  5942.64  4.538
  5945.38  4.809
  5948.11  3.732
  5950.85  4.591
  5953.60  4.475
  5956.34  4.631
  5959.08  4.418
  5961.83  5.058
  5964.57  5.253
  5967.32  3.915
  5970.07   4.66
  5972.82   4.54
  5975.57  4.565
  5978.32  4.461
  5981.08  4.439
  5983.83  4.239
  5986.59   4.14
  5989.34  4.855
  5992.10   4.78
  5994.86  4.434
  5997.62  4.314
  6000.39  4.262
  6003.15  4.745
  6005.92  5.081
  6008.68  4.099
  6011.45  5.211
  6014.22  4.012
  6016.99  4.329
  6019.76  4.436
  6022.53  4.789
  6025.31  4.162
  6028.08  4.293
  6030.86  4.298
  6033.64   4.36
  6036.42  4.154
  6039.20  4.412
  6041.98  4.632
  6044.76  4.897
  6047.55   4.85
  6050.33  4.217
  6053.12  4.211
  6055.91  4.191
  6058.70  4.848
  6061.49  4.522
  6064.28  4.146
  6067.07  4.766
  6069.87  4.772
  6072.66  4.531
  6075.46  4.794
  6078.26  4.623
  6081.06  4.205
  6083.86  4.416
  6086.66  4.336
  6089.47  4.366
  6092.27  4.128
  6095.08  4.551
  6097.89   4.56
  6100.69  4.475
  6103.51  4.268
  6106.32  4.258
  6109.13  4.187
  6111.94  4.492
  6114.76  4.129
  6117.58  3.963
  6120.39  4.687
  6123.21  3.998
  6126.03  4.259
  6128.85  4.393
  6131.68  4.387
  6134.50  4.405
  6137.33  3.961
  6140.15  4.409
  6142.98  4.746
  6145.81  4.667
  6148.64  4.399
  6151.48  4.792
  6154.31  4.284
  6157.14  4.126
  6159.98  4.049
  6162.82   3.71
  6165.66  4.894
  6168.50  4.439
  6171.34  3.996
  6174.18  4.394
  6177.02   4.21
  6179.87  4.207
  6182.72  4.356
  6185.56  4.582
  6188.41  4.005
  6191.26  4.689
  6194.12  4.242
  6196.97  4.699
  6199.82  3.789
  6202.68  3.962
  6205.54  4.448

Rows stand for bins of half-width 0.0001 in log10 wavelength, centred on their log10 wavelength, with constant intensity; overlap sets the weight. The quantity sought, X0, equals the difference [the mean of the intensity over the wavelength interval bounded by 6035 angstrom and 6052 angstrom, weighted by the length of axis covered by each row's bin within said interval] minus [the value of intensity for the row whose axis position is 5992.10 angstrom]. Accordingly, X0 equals -0.26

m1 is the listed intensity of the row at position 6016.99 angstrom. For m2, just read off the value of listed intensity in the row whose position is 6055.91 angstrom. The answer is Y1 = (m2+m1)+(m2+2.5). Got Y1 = 15.2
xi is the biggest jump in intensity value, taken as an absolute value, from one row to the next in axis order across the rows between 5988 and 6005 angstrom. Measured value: 0.48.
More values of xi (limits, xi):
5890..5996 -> 1.34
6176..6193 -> 0.68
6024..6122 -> 0.72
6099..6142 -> 0.72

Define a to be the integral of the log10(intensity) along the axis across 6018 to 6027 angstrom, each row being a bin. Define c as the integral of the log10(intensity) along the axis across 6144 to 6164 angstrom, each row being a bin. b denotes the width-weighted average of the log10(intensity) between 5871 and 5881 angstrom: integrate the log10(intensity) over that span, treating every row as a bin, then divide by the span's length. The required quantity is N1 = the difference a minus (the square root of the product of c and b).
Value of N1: 3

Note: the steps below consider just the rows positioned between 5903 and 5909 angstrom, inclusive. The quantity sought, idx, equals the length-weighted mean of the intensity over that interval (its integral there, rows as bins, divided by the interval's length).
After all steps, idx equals 4.283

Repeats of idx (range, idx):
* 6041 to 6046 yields 4.774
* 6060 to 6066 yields 4.370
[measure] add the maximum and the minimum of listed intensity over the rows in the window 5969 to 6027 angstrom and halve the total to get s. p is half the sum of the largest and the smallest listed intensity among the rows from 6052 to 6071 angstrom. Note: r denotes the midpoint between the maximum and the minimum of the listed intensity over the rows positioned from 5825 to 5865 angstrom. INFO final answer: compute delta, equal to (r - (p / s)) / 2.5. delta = 1.37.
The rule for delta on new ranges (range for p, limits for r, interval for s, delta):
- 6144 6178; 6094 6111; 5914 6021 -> 1.37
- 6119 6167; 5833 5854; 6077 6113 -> 1.36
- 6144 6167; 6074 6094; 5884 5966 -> 1.40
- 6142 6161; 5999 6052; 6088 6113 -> 1.44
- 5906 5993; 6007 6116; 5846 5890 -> 1.44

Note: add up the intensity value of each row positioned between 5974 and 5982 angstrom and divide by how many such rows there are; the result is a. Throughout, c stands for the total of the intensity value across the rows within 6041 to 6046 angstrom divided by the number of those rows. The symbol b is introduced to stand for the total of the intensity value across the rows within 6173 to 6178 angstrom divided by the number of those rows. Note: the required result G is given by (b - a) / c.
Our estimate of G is -0.04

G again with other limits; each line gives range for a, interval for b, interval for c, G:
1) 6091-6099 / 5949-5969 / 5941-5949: 0.05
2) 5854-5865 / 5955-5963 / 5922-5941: -0.02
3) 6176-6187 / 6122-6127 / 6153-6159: -0.05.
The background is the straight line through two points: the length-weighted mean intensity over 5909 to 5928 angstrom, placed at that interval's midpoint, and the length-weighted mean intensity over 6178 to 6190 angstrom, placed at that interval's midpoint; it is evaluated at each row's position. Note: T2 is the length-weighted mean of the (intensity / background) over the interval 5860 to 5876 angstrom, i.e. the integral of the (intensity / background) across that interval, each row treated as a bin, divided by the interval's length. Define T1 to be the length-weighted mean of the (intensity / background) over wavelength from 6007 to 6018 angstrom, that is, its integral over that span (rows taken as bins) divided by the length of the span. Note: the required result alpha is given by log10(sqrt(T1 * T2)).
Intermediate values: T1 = 0.98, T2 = 1.02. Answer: 0.0002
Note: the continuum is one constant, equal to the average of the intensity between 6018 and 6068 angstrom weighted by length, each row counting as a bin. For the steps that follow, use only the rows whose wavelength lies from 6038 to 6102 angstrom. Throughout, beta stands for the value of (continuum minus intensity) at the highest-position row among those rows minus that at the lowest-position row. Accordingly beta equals -0.1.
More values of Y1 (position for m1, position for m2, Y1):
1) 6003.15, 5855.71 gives 17.4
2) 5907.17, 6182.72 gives 15.6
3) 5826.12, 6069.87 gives 16.6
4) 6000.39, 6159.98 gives 14.9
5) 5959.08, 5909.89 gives 15.6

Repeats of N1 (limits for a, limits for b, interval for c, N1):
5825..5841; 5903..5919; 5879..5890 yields 9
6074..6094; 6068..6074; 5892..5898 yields 11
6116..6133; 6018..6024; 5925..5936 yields 9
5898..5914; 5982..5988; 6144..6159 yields 8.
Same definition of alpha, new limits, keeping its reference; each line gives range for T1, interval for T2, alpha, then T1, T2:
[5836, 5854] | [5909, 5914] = -0.0046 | 0.99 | 0.99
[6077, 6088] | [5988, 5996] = 0.0053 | 0.99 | 1.03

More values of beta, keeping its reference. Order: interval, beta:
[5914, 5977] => 0.2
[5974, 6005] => -0.2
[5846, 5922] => 0.5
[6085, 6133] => -0.1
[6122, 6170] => -0.4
